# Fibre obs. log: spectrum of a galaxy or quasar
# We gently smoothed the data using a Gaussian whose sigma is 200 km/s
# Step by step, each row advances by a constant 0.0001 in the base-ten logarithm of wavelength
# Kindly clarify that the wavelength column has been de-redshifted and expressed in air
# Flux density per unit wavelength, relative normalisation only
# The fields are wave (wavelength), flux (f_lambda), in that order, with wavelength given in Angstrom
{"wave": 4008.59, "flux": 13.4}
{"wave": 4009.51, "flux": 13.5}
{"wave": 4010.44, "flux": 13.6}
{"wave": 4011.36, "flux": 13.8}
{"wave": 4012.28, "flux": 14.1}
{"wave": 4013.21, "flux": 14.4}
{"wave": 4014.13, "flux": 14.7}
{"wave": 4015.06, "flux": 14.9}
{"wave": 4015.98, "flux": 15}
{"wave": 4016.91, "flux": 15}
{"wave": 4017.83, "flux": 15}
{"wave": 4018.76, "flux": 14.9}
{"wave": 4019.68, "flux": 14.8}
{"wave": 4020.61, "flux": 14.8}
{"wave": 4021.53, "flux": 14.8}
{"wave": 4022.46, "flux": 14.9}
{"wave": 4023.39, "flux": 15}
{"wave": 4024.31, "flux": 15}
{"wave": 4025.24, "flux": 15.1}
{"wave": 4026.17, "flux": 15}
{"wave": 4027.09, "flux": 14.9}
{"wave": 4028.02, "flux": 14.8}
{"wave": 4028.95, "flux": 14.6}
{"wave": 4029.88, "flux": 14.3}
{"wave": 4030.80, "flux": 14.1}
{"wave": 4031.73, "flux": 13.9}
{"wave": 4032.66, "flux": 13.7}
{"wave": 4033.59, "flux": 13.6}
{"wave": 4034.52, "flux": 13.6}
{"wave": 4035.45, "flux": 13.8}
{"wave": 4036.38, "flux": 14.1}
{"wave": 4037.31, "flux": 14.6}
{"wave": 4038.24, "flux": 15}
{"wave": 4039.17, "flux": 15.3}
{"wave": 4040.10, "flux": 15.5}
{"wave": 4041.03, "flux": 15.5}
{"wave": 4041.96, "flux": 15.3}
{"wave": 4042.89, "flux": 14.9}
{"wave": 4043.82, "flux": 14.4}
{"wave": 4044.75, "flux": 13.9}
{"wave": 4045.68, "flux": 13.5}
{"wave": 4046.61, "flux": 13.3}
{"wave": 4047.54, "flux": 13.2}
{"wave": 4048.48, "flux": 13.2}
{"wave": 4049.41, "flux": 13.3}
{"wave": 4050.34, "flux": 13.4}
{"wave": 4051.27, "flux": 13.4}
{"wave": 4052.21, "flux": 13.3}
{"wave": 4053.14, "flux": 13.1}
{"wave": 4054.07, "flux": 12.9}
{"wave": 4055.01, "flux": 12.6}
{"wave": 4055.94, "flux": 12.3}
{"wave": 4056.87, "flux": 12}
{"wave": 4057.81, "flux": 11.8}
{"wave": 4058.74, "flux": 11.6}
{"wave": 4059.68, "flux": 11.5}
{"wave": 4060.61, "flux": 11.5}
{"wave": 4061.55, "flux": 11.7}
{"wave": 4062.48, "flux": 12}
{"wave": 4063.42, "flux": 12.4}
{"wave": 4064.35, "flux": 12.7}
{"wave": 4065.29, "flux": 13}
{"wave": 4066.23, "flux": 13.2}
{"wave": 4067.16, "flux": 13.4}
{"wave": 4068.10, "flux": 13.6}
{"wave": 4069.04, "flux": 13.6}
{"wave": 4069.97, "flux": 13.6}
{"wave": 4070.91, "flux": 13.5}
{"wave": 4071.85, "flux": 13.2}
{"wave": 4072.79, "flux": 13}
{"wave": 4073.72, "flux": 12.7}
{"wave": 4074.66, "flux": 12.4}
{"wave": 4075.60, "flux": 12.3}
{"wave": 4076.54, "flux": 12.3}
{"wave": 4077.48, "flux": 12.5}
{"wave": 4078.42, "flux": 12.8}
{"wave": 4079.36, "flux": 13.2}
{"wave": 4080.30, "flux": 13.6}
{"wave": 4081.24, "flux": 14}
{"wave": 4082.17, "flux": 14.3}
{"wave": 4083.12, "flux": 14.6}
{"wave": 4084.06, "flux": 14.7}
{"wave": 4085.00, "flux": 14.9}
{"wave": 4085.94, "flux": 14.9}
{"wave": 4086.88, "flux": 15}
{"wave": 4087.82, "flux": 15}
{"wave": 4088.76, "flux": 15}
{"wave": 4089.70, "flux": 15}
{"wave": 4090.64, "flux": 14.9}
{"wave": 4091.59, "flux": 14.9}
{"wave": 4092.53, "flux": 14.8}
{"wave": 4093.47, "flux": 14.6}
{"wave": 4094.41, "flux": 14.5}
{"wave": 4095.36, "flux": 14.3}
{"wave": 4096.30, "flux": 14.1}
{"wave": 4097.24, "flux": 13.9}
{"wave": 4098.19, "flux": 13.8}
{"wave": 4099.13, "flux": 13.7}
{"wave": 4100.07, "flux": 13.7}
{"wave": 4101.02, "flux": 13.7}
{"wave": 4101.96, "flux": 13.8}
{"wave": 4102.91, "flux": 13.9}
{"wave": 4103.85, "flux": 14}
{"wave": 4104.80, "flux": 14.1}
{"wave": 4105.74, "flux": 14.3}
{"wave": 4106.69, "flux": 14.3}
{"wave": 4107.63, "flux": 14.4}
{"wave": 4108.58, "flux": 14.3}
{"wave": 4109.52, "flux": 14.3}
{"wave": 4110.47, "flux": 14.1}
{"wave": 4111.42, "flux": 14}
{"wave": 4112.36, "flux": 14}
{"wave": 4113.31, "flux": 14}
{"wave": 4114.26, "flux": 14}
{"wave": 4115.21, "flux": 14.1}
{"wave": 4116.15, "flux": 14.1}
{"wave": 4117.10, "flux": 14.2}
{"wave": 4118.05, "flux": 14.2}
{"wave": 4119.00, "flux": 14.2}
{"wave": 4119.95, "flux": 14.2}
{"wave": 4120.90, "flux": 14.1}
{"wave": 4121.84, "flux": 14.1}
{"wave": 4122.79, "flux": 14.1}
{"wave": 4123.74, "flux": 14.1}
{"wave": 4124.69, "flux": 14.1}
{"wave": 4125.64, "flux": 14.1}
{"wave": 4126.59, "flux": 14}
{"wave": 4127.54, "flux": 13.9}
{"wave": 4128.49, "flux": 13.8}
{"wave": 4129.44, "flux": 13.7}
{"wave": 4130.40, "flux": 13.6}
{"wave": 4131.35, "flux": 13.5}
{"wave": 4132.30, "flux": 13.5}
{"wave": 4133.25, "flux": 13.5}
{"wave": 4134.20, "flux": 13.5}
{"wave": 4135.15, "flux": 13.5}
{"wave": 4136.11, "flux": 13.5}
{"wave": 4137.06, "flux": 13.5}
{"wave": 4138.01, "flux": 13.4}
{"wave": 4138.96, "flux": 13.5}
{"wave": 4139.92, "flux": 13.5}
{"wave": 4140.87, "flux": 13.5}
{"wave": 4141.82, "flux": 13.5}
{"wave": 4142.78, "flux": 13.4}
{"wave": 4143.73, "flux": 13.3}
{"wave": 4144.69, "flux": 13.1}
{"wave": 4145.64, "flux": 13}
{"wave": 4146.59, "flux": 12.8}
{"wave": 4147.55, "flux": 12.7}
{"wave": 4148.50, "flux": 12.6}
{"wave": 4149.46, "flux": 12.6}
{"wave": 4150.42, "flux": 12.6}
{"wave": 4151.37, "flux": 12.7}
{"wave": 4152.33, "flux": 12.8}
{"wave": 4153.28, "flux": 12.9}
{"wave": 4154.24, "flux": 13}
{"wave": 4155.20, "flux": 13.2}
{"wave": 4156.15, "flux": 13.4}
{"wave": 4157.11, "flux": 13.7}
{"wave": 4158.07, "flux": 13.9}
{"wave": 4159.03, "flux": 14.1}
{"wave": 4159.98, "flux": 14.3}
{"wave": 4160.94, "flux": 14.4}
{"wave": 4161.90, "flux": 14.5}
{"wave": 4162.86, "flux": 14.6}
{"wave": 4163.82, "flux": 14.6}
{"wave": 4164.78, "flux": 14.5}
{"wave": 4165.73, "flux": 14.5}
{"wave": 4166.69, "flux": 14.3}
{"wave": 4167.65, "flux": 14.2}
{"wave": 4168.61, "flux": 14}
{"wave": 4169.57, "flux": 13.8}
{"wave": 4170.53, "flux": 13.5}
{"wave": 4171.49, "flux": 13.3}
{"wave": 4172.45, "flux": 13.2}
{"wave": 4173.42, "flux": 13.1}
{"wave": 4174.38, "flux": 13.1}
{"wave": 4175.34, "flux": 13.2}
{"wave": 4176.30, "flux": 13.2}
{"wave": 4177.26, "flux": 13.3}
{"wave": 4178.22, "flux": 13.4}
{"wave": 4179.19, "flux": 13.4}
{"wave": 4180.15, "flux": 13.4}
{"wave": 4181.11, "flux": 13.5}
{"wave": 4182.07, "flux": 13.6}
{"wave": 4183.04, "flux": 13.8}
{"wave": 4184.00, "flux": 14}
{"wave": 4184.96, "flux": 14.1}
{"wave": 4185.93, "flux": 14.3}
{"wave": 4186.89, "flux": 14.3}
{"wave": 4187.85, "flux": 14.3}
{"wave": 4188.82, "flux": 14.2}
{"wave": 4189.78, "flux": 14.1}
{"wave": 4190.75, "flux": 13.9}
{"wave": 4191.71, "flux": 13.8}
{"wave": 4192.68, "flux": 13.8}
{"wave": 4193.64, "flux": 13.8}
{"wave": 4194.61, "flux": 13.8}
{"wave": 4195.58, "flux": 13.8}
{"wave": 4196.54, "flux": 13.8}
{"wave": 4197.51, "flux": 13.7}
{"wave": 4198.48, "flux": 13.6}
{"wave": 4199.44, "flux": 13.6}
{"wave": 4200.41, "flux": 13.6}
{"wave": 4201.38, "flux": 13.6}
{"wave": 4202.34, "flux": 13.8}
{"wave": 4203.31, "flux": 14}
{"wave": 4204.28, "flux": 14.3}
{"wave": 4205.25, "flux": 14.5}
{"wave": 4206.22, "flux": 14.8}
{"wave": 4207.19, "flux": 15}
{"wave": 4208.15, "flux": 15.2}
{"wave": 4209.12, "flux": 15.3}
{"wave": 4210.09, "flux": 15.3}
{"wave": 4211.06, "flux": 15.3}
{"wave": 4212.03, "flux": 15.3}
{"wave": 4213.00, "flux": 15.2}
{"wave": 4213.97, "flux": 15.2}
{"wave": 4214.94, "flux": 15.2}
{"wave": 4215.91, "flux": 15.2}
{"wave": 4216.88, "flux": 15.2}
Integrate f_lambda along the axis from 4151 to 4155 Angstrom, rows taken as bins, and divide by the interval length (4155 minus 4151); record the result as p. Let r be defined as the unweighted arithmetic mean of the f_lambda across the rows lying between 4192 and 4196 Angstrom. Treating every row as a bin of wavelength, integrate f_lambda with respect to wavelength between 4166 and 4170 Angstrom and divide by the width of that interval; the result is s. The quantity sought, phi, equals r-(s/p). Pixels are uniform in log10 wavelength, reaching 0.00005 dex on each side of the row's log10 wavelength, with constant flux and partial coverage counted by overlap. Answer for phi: 12.7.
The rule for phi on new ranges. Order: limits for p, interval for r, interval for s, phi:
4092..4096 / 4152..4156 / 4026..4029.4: 12.0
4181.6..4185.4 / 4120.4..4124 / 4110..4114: 13.1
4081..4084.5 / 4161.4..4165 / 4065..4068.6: 13.6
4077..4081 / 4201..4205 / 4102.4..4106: 12.8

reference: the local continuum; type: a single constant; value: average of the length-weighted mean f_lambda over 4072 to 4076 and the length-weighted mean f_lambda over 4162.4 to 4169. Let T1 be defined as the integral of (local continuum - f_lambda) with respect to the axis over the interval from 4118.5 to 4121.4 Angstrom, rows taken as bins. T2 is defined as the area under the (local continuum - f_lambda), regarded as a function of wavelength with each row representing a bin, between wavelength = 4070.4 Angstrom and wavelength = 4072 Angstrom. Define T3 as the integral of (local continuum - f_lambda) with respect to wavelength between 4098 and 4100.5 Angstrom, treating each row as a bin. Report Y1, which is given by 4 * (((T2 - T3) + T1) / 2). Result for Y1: -2.2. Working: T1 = -1.8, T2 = 0.2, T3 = -0.5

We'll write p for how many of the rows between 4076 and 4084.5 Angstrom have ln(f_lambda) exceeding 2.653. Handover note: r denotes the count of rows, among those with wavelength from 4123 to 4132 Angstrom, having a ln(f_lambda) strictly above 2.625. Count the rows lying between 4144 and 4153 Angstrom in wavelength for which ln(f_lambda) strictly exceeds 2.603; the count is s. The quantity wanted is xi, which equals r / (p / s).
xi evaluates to 0.0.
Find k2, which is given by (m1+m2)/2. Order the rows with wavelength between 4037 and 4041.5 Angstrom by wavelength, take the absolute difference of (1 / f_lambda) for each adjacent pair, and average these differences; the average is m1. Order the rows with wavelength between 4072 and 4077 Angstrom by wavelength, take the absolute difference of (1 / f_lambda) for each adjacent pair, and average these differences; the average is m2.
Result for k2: 0.0010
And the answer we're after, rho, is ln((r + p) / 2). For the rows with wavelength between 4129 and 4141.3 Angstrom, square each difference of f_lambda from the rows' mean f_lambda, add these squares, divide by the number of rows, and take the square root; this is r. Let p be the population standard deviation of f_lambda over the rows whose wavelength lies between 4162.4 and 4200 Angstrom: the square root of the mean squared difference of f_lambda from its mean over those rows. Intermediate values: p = 0.4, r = 0.1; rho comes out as -1.4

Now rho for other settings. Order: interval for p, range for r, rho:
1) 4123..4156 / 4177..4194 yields -0.9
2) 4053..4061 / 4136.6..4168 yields -0.5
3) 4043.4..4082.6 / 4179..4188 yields -0.6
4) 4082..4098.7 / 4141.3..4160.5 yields -0.8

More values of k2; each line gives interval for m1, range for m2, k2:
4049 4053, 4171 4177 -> 0.0004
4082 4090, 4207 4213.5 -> 0.0003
